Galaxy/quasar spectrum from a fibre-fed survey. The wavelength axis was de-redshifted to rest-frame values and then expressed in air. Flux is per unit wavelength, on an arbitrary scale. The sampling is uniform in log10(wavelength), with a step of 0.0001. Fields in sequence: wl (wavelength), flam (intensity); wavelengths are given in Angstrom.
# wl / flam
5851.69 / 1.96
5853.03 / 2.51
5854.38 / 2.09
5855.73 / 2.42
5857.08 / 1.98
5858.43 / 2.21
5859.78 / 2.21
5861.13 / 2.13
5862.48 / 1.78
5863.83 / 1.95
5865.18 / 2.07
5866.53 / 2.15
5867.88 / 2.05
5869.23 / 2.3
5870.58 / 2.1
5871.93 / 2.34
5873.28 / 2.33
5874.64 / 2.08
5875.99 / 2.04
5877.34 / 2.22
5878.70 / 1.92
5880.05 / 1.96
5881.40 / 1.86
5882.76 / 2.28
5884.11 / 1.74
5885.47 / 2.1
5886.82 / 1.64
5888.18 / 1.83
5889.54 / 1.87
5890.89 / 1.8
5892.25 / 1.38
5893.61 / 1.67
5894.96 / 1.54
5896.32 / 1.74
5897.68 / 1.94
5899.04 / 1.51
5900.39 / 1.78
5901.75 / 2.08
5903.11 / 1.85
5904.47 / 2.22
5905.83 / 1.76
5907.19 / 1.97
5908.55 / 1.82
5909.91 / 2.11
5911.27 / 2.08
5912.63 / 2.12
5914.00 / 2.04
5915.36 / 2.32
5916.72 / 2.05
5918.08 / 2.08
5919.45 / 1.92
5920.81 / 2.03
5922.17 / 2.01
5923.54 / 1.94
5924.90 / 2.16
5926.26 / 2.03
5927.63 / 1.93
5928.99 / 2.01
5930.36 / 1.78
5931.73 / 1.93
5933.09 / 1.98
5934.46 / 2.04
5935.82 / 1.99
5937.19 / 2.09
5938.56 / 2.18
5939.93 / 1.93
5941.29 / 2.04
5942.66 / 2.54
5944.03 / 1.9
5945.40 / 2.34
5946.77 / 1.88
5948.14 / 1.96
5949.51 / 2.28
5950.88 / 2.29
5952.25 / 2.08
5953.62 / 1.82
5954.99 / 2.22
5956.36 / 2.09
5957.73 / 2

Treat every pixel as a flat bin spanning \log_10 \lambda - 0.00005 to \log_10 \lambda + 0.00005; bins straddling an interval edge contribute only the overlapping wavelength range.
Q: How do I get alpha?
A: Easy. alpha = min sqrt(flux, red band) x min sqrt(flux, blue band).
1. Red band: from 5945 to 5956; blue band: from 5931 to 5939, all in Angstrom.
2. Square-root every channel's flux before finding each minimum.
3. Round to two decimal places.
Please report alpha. 1.87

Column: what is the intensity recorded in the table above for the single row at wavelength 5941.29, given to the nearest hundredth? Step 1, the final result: 2.04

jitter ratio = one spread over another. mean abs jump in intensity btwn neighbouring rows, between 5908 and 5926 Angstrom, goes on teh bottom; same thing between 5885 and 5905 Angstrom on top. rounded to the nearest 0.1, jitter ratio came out 1.9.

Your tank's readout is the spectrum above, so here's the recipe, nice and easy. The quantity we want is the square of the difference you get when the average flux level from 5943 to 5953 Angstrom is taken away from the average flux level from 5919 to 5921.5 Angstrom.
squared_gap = 0.017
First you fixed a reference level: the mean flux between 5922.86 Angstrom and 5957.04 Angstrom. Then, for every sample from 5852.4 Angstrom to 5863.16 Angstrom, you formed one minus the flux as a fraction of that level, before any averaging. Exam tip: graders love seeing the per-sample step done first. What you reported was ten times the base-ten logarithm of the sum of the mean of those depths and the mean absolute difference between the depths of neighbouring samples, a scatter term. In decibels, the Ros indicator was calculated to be -11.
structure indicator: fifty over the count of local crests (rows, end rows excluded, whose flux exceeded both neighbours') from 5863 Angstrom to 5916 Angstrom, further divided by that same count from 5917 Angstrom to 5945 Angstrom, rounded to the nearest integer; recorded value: 1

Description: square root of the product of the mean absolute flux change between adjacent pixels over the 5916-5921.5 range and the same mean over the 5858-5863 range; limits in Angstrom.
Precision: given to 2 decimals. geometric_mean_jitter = 0.12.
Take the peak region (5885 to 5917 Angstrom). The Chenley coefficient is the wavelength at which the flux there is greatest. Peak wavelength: 5915.36 Angstrom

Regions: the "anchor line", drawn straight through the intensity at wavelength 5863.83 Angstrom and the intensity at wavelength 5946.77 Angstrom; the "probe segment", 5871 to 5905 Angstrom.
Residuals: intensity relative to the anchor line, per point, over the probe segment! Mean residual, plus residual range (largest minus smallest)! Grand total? 0.92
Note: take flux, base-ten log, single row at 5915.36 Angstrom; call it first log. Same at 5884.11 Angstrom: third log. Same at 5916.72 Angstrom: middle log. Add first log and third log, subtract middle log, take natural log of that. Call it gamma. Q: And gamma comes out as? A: -1.22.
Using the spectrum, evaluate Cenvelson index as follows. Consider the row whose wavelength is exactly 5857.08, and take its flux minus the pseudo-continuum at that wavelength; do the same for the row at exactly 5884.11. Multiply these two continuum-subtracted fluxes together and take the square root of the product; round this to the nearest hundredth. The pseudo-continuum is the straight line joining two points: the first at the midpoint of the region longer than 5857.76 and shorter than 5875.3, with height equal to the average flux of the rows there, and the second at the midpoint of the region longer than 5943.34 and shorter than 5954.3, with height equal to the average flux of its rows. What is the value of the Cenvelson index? 0.24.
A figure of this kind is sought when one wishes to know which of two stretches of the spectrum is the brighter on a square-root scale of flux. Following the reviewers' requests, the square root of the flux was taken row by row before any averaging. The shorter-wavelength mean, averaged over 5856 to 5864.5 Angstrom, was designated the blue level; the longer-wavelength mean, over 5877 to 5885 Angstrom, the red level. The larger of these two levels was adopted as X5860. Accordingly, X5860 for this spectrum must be 1.43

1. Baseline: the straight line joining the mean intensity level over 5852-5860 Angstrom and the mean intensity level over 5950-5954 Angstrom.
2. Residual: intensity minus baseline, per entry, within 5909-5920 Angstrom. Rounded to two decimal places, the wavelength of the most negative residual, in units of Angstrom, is 5919.45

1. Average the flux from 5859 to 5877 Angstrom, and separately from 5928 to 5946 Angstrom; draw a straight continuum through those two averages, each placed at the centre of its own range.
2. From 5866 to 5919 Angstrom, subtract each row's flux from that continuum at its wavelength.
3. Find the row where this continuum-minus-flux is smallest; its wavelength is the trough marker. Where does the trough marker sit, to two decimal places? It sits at 5915.36 Angstrom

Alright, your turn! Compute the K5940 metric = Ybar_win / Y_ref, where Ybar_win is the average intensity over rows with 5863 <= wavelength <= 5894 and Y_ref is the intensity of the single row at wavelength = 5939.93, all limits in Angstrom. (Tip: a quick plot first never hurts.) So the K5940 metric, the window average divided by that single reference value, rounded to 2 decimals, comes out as 1.03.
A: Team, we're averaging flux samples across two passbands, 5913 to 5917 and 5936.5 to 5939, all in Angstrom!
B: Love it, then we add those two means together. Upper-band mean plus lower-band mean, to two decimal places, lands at 4.27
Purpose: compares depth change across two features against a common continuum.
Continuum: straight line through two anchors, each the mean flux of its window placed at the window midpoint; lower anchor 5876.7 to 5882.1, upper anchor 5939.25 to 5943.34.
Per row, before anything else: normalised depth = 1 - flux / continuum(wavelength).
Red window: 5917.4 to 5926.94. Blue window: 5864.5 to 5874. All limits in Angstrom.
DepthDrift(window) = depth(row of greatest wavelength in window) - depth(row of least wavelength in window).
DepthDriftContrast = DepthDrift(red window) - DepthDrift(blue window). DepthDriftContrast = 0.15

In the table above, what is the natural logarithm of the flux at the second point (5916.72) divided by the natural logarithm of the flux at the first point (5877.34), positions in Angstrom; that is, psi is 0.90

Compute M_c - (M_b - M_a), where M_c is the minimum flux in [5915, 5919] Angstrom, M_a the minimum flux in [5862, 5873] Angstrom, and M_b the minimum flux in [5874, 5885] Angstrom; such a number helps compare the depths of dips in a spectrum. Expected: 2.09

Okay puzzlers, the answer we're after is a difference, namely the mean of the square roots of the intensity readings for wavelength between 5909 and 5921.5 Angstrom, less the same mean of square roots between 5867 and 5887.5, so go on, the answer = 0.01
